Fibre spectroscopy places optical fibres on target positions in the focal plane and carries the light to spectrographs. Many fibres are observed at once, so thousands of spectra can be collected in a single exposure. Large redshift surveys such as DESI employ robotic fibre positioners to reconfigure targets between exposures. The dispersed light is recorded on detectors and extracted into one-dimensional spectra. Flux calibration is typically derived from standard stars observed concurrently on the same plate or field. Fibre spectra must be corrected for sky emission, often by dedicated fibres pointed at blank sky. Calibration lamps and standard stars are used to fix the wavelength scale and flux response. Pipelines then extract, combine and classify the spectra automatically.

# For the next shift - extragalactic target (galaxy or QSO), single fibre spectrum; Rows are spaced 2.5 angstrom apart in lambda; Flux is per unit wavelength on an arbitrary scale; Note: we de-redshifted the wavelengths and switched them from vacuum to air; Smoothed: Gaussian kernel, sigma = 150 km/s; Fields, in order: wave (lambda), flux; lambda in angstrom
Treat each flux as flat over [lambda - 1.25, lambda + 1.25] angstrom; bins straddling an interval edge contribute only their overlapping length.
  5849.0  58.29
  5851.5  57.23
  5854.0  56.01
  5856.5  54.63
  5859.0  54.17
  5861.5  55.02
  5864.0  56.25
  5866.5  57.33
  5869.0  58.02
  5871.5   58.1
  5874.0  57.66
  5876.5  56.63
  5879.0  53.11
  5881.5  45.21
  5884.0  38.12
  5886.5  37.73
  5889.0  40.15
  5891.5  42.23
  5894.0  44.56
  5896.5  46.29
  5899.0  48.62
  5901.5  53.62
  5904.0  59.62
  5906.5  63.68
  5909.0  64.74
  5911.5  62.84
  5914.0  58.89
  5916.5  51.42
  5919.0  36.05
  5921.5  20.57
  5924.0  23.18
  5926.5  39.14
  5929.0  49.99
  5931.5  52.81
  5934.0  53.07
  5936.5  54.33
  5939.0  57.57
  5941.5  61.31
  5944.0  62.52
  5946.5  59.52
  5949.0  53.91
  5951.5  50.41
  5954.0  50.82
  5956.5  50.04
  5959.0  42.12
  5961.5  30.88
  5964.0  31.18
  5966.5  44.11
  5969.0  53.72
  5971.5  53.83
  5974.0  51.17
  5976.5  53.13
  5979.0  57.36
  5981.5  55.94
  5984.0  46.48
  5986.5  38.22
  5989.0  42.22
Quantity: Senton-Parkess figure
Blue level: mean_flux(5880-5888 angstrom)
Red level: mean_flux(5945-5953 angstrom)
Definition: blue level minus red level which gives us -14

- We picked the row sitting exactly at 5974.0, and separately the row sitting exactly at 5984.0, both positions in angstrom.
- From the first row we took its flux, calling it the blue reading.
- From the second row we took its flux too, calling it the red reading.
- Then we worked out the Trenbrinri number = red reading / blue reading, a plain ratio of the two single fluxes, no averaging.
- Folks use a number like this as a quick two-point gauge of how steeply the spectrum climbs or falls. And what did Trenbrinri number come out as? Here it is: 0.91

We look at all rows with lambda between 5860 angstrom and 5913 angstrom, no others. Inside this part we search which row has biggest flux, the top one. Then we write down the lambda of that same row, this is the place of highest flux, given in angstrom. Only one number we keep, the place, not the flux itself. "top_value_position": 5909.0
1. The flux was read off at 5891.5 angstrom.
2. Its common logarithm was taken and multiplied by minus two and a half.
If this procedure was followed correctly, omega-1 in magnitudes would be -4.06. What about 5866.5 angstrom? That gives -4.40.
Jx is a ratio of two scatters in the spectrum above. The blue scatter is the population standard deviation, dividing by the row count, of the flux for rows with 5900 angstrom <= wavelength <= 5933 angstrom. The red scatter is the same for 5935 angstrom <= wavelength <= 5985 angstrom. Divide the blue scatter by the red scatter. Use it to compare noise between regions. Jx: 1.7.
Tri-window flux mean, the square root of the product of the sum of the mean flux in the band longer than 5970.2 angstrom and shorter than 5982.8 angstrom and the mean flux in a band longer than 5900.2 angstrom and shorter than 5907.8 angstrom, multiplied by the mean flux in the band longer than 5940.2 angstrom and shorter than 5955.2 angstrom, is 80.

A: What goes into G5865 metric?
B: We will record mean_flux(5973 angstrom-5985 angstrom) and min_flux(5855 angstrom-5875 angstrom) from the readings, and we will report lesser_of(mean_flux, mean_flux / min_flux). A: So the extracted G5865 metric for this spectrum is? 0.98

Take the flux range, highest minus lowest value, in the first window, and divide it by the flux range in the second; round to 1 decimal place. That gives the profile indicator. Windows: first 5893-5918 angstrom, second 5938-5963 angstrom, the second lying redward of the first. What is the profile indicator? 0.6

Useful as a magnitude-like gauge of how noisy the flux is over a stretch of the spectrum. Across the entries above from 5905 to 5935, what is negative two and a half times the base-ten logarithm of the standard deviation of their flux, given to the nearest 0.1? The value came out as -2.9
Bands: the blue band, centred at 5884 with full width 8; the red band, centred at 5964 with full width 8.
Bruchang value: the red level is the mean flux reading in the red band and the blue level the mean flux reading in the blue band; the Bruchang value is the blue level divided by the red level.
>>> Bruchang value 1.1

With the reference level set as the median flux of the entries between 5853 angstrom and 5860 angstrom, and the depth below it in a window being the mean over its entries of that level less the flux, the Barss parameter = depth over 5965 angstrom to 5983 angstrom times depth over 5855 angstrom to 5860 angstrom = 0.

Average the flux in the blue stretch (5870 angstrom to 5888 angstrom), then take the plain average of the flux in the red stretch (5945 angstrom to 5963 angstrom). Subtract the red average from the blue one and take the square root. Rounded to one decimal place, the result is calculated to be 1.1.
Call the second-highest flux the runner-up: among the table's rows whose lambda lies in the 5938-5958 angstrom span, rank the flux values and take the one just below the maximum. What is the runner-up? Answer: 61.31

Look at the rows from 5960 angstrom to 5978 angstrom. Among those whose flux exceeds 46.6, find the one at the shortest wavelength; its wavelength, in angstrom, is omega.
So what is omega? 5969.0 angstrom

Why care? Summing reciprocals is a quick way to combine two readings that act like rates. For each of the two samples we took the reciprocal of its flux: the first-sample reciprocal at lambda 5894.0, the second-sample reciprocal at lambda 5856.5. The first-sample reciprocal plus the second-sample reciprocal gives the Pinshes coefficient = 0.041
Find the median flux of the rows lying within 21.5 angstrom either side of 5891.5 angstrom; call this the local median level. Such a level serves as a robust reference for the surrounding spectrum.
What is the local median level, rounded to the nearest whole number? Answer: 53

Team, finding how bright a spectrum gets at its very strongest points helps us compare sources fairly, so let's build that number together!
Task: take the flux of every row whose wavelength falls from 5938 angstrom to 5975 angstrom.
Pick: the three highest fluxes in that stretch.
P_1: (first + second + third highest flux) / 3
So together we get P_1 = 61.1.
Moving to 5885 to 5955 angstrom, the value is 63.8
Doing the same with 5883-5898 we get 44.4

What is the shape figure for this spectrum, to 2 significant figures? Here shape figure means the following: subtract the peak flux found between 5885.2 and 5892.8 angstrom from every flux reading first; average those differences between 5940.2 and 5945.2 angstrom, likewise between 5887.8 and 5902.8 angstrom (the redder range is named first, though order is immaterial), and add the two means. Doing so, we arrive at 23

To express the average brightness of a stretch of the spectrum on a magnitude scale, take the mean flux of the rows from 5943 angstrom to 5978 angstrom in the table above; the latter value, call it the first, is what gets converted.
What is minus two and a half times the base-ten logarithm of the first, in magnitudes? -4.23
